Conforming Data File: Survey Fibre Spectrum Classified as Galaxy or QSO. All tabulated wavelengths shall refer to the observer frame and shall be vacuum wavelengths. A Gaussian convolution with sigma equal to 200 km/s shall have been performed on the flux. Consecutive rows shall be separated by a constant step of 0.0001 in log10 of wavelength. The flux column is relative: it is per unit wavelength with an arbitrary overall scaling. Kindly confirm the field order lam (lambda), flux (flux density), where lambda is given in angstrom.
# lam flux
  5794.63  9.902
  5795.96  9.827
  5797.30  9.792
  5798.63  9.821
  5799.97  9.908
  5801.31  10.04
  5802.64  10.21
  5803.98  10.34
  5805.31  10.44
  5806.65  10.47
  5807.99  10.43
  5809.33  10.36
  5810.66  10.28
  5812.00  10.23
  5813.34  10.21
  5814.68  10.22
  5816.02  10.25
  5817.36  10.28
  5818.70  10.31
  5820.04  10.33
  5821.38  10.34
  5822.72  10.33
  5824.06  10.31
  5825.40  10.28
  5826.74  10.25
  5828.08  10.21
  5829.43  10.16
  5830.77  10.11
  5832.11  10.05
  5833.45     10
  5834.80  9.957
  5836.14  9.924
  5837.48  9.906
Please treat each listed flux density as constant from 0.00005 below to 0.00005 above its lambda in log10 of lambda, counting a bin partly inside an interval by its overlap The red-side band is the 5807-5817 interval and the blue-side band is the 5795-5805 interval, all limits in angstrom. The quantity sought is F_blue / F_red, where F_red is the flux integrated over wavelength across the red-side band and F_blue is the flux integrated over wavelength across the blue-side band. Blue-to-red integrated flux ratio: 0.97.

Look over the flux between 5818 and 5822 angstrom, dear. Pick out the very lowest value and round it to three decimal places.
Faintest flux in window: 10.310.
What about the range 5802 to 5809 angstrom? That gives 10.210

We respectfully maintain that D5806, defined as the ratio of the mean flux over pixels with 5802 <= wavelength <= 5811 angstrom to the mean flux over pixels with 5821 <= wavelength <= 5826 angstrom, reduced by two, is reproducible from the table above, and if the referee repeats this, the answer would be -1.00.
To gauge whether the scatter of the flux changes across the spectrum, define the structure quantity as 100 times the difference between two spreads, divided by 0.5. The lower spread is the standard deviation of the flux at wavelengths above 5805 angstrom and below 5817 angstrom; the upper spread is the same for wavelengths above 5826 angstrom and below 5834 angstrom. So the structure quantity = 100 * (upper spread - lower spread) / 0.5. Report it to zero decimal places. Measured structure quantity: -2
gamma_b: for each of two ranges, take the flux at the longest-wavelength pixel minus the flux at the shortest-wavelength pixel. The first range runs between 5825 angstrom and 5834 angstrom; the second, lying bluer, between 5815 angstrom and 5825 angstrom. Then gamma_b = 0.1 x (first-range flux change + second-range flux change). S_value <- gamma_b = -0.02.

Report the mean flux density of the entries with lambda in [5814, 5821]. 10.28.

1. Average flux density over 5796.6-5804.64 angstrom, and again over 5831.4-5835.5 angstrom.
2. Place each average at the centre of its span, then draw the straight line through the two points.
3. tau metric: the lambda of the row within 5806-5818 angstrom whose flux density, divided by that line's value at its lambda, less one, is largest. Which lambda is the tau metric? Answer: 5806.65 angstrom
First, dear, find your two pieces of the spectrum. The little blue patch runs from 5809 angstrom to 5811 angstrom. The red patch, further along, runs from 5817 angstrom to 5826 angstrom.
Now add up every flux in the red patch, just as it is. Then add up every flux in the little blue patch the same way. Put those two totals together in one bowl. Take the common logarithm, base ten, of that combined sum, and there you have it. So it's 1.97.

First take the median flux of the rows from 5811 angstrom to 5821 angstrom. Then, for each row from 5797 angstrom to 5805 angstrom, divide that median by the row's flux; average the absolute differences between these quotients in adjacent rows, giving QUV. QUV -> 0.011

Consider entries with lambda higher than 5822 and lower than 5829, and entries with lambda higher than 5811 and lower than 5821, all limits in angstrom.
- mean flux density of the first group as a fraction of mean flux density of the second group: 1.001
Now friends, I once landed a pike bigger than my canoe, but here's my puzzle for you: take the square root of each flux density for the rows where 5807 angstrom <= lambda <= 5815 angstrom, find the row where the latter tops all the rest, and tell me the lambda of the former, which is 5807.99 angstrom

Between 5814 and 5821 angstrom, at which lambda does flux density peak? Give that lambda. 5820.04 angstrom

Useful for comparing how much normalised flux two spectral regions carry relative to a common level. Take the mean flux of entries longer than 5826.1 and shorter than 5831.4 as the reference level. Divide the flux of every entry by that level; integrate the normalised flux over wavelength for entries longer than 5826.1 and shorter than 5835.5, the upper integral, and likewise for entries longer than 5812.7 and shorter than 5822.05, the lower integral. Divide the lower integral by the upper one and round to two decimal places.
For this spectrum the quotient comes 1.01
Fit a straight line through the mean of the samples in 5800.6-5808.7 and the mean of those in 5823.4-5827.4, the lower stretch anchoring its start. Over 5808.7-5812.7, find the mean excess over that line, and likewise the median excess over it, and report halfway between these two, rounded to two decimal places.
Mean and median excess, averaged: -0.02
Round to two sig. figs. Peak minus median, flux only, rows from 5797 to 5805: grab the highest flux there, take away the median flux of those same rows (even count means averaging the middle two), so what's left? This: 0.37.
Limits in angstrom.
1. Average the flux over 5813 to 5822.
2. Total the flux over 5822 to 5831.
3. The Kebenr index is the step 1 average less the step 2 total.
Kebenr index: -61.4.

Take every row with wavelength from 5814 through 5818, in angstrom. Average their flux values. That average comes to 10.2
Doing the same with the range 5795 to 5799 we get 9.8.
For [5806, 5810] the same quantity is 10.4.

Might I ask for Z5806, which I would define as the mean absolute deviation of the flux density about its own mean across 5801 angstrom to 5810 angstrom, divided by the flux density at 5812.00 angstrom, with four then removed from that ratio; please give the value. -3.99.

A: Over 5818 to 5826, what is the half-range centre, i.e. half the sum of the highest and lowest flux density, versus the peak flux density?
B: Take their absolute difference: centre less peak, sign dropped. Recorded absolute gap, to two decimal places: 0.03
